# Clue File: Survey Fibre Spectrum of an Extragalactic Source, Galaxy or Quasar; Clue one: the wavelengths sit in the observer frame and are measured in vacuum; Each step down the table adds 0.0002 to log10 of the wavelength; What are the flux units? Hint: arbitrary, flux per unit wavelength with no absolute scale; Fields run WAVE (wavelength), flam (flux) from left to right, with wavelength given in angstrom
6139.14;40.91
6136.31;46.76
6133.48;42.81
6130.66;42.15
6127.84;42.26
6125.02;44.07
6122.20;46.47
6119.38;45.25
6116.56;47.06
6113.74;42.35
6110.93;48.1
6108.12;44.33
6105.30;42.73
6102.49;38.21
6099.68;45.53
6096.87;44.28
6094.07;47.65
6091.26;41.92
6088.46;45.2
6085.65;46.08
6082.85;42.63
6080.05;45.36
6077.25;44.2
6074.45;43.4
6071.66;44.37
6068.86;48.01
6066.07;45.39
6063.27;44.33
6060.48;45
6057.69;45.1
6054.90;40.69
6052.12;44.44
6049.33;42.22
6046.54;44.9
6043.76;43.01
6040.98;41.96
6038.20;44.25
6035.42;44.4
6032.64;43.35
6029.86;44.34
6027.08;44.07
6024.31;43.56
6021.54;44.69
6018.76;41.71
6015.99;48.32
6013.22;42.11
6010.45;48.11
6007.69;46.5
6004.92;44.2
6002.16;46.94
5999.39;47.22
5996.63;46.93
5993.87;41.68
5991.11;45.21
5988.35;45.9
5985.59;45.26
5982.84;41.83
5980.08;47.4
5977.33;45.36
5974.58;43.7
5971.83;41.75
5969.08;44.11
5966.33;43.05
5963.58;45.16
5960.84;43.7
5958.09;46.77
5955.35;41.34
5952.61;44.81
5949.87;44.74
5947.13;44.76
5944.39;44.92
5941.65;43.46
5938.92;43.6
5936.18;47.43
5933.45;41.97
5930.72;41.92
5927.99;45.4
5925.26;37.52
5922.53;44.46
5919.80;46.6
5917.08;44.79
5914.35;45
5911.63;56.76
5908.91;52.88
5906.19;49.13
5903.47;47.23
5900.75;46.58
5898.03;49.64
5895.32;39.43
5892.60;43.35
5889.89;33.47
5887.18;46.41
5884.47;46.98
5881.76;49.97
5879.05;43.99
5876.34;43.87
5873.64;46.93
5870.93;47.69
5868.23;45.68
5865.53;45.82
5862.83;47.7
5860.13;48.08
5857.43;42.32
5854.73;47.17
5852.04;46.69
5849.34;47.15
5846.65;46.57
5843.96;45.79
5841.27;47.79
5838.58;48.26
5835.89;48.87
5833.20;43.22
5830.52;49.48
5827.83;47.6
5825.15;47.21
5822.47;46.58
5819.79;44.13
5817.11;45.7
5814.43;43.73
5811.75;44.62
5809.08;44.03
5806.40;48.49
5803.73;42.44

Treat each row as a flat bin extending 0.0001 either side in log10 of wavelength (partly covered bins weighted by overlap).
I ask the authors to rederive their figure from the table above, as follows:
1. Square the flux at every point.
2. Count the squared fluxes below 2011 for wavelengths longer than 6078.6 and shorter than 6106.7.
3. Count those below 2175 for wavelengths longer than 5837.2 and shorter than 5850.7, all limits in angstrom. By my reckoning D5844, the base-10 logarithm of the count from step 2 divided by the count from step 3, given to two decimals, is 0.40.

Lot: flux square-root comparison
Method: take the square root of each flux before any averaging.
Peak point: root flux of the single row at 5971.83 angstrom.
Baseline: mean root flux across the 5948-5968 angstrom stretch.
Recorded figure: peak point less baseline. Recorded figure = -0.19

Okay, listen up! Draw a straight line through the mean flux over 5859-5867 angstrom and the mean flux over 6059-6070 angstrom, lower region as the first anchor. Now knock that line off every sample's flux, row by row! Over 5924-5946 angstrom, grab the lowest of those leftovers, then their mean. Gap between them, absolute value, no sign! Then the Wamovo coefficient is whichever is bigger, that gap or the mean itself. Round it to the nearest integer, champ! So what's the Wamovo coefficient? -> 6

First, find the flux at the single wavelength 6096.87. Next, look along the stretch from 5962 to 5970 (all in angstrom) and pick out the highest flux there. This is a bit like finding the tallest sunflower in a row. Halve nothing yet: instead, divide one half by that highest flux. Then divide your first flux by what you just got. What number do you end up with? 3999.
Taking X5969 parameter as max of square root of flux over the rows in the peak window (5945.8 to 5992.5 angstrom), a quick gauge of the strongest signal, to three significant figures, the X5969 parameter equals 6.88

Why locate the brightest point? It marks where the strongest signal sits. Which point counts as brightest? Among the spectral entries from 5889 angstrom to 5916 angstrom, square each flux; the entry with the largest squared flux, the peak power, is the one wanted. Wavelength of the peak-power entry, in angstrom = 5911.63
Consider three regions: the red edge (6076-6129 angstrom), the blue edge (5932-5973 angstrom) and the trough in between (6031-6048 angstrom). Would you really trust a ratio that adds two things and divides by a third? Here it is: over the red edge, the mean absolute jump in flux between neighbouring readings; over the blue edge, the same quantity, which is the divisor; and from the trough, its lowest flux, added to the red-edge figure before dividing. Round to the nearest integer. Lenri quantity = 21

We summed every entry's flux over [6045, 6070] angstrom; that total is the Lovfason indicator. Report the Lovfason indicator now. 400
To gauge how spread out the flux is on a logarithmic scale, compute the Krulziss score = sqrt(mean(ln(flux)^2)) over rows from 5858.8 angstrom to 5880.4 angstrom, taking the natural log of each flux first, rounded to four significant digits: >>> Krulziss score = 3.833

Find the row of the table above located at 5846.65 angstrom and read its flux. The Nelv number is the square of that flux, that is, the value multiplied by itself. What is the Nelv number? 2169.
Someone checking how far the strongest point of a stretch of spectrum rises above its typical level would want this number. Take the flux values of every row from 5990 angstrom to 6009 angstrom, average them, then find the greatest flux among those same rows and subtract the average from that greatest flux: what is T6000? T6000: 1.7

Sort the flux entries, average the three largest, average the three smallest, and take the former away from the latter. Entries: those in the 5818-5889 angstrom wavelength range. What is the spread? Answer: -6.3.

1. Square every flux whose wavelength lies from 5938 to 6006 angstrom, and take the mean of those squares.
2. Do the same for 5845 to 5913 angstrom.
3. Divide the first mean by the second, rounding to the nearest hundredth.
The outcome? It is 0.91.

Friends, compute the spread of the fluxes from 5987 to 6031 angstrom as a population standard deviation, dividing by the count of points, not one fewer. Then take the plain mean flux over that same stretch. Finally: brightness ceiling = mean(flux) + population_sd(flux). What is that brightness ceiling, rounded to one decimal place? 47.2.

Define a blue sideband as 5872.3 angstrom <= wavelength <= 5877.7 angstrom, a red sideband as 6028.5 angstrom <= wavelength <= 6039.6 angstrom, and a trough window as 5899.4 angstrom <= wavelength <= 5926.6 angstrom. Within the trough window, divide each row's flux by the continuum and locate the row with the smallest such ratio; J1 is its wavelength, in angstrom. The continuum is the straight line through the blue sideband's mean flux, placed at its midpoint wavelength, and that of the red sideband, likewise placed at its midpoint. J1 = 5925.26 angstrom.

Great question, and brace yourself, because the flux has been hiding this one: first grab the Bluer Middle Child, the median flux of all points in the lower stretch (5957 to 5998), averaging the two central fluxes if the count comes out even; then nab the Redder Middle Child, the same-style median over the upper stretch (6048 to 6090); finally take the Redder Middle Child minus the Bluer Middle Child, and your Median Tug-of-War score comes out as -0.7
